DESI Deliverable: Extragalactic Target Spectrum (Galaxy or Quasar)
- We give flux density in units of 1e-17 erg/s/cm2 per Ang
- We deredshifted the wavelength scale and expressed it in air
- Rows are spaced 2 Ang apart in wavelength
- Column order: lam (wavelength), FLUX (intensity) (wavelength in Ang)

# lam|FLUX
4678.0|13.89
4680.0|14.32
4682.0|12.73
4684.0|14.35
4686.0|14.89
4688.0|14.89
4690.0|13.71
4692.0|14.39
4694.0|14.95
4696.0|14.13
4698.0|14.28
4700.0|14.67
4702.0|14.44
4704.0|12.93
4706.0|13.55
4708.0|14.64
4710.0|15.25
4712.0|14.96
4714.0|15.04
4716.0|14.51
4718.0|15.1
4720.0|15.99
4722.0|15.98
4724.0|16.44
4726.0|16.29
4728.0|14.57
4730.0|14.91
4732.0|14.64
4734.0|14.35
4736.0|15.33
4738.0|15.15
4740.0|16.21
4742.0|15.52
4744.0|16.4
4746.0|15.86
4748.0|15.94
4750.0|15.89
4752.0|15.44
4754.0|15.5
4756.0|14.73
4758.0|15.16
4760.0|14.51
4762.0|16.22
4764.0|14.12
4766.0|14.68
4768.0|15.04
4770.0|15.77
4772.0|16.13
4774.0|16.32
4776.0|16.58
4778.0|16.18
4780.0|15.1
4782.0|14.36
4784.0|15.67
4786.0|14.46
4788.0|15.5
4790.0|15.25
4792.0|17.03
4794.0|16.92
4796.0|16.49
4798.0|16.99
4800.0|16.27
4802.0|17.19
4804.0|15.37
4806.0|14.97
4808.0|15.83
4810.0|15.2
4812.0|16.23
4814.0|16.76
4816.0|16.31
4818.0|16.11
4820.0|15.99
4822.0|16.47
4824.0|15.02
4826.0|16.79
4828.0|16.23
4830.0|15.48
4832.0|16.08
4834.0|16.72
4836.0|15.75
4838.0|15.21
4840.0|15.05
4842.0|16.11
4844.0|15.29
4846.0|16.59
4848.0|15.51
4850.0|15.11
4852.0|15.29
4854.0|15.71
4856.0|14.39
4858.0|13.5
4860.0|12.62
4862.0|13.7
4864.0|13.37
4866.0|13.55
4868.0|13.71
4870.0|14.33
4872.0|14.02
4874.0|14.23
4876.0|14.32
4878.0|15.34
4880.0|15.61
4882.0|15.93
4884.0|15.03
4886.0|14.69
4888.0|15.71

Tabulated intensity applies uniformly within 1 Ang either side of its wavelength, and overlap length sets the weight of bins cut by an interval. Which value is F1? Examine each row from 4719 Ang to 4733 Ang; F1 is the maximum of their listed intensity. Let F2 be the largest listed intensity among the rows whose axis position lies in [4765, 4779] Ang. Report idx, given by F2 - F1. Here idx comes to 0.1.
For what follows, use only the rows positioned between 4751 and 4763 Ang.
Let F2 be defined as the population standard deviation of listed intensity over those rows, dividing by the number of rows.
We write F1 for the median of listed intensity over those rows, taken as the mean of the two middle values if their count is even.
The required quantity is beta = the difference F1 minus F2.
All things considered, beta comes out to 14.7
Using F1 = 15.3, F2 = 0.6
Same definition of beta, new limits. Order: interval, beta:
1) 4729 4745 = 14.6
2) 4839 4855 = 14.9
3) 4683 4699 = 14.0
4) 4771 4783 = 15.4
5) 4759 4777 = 14.9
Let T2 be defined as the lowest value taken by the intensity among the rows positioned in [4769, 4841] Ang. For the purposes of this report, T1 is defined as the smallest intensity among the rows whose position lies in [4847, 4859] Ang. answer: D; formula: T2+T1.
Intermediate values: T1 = 13.5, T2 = 14.36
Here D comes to 27.9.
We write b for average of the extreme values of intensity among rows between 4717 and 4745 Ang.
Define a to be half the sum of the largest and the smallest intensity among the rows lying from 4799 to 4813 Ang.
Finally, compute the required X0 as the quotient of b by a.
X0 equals 0.96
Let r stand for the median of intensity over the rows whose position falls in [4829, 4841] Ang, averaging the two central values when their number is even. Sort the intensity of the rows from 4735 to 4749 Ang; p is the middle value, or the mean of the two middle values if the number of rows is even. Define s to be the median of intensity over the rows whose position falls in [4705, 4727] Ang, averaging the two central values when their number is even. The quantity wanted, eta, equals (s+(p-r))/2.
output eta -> 7.67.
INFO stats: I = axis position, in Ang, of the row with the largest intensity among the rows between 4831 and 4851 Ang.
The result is 4834.0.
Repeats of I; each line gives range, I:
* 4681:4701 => 4694.0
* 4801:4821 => 4802.0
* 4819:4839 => 4826.0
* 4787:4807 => 4802.0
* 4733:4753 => 4744.0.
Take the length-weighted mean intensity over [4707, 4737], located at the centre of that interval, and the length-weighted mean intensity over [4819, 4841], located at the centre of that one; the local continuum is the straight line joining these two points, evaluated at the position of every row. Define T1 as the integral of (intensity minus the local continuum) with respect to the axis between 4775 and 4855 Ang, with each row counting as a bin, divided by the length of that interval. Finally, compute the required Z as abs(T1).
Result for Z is 0.09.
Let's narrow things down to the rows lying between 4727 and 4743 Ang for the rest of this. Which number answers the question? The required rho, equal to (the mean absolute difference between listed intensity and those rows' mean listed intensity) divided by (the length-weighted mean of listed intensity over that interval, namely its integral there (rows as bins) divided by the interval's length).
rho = 0.031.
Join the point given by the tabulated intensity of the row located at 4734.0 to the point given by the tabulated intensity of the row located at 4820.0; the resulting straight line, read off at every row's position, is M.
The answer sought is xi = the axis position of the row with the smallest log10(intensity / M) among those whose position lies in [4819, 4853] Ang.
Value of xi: 4850.0 Ang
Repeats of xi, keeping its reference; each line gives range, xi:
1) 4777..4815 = 4782.0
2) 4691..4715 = 4704.0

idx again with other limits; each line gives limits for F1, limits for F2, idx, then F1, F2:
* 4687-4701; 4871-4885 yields 1.0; 14.95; 15.93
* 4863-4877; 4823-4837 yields 2.5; 14.33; 16.79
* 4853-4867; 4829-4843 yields 1.0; 15.71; 16.72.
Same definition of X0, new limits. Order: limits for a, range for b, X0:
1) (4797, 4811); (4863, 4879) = 0.89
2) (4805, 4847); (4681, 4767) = 0.92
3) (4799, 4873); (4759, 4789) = 1.03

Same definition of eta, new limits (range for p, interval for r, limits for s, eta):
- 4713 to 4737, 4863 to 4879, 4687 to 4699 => 7.64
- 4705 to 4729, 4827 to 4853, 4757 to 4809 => 7.64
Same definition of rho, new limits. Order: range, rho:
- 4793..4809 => 0.040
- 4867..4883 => 0.048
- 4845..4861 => 0.068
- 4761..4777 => 0.048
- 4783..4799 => 0.051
